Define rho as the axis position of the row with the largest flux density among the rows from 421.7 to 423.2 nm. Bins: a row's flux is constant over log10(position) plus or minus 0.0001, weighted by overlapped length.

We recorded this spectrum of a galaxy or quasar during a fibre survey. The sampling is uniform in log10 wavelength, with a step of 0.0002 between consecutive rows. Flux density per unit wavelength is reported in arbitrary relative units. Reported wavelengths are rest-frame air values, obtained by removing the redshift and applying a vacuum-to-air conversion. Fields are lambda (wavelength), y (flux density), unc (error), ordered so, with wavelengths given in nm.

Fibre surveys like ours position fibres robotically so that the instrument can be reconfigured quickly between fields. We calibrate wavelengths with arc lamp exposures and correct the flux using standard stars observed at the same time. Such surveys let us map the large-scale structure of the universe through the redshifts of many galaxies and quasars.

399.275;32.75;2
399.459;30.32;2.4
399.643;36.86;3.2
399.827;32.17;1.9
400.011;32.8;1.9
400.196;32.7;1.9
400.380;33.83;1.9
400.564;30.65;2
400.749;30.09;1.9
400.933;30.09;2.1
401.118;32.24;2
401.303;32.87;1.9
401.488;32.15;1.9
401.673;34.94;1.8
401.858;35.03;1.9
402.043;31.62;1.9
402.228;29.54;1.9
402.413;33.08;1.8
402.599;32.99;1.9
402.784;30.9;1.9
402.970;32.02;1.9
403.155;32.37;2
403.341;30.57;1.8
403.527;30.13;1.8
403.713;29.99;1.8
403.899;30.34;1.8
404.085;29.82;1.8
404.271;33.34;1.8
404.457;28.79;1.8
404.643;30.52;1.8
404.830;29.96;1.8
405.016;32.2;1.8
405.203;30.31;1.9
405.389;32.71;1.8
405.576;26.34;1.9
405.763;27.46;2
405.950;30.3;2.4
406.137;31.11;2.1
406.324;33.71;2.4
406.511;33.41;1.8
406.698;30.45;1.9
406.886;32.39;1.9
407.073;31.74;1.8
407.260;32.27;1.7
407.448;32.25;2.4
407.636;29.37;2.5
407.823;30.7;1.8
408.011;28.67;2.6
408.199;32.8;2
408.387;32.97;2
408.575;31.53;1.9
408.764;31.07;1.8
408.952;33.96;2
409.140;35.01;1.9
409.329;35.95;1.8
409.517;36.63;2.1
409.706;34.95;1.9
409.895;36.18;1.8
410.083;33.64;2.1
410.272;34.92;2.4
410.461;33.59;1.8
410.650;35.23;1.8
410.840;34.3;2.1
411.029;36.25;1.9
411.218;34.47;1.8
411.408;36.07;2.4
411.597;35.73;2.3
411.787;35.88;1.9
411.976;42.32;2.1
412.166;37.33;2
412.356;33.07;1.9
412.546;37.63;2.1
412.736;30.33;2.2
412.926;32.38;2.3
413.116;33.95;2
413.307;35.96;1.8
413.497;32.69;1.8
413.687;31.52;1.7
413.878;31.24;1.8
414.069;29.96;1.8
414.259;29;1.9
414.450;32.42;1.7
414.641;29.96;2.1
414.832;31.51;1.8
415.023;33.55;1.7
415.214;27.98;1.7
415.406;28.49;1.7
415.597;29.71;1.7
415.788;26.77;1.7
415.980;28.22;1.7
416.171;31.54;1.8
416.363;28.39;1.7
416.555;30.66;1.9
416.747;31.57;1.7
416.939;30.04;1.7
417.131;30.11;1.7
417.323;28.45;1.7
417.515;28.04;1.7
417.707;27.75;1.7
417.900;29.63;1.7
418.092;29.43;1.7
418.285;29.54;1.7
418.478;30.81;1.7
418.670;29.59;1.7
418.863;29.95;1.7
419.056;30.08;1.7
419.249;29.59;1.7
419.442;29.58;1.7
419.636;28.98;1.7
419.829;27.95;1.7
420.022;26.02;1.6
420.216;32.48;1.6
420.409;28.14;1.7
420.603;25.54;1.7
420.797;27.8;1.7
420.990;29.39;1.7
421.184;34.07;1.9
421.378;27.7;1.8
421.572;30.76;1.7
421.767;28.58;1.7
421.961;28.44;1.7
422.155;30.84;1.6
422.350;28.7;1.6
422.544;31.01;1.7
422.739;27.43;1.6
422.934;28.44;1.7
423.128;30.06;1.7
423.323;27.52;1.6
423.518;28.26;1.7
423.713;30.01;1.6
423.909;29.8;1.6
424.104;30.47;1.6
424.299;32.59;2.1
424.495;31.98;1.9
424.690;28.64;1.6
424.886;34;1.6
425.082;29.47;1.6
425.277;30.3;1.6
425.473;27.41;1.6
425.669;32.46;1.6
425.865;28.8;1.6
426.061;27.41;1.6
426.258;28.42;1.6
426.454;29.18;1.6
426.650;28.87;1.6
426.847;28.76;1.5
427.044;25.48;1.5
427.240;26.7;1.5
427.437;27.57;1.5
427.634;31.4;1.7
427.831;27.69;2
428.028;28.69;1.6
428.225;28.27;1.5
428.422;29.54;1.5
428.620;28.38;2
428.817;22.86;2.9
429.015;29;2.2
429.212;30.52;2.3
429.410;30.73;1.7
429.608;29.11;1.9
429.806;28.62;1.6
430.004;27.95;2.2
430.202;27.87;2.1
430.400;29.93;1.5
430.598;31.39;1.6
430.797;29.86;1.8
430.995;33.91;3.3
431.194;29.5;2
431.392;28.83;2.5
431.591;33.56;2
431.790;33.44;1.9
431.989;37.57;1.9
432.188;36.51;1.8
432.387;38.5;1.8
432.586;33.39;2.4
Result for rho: 422.544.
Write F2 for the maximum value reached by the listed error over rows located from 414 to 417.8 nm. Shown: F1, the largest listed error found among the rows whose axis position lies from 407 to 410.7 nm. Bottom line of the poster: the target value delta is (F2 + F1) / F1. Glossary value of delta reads 1.81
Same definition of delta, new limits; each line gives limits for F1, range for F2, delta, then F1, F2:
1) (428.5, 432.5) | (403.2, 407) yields 1.73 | 3.30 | 2.40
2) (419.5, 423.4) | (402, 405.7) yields 2.05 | 1.90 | 2.00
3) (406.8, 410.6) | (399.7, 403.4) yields 1.81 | 2.60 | 2.10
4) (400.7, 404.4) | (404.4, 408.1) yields 2.24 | 2.10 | 2.60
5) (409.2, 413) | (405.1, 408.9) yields 2.08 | 2.40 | 2.60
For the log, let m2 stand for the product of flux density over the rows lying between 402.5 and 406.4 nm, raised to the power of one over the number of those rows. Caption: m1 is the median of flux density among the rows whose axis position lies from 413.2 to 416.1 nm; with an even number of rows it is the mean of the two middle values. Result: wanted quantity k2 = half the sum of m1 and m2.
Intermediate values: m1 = 30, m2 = 30.7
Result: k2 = 30.3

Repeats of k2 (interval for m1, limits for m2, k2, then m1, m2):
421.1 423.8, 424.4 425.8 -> 29.6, 29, 30.5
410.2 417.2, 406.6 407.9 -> 31.8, 32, 31.3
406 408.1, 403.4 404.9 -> 31.0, 32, 30.3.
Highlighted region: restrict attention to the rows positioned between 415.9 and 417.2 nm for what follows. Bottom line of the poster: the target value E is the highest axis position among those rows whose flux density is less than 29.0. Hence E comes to 416.363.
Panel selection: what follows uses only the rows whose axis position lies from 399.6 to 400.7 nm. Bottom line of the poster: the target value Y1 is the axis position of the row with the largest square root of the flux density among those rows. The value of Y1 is 399.643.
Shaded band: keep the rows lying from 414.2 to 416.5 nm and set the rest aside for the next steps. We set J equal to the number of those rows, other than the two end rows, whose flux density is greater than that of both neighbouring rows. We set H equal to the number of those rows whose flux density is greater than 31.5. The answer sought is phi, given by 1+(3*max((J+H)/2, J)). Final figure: 13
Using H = 4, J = 4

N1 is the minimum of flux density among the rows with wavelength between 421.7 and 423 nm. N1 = 27.43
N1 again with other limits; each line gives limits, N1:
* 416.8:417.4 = 28.45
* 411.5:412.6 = 33.07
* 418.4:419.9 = 27.95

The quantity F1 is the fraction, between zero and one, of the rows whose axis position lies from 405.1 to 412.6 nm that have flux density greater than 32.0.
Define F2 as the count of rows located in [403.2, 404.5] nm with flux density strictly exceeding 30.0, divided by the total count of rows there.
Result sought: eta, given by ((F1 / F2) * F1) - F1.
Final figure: 0.16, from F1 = 0.70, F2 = 0.6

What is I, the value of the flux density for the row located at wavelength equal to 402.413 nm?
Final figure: 33.08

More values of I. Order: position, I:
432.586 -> 33.39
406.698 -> 30.45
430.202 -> 27.87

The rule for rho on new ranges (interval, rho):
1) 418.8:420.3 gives 420.216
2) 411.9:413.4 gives 411.976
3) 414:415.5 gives 415.023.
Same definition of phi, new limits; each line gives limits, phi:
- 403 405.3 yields 13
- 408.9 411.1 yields 25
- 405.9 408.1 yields 16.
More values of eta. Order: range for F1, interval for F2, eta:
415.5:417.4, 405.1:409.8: 0.00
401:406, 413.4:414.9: -0.13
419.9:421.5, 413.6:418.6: -0.10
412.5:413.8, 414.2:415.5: 0.48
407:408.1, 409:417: -0.19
